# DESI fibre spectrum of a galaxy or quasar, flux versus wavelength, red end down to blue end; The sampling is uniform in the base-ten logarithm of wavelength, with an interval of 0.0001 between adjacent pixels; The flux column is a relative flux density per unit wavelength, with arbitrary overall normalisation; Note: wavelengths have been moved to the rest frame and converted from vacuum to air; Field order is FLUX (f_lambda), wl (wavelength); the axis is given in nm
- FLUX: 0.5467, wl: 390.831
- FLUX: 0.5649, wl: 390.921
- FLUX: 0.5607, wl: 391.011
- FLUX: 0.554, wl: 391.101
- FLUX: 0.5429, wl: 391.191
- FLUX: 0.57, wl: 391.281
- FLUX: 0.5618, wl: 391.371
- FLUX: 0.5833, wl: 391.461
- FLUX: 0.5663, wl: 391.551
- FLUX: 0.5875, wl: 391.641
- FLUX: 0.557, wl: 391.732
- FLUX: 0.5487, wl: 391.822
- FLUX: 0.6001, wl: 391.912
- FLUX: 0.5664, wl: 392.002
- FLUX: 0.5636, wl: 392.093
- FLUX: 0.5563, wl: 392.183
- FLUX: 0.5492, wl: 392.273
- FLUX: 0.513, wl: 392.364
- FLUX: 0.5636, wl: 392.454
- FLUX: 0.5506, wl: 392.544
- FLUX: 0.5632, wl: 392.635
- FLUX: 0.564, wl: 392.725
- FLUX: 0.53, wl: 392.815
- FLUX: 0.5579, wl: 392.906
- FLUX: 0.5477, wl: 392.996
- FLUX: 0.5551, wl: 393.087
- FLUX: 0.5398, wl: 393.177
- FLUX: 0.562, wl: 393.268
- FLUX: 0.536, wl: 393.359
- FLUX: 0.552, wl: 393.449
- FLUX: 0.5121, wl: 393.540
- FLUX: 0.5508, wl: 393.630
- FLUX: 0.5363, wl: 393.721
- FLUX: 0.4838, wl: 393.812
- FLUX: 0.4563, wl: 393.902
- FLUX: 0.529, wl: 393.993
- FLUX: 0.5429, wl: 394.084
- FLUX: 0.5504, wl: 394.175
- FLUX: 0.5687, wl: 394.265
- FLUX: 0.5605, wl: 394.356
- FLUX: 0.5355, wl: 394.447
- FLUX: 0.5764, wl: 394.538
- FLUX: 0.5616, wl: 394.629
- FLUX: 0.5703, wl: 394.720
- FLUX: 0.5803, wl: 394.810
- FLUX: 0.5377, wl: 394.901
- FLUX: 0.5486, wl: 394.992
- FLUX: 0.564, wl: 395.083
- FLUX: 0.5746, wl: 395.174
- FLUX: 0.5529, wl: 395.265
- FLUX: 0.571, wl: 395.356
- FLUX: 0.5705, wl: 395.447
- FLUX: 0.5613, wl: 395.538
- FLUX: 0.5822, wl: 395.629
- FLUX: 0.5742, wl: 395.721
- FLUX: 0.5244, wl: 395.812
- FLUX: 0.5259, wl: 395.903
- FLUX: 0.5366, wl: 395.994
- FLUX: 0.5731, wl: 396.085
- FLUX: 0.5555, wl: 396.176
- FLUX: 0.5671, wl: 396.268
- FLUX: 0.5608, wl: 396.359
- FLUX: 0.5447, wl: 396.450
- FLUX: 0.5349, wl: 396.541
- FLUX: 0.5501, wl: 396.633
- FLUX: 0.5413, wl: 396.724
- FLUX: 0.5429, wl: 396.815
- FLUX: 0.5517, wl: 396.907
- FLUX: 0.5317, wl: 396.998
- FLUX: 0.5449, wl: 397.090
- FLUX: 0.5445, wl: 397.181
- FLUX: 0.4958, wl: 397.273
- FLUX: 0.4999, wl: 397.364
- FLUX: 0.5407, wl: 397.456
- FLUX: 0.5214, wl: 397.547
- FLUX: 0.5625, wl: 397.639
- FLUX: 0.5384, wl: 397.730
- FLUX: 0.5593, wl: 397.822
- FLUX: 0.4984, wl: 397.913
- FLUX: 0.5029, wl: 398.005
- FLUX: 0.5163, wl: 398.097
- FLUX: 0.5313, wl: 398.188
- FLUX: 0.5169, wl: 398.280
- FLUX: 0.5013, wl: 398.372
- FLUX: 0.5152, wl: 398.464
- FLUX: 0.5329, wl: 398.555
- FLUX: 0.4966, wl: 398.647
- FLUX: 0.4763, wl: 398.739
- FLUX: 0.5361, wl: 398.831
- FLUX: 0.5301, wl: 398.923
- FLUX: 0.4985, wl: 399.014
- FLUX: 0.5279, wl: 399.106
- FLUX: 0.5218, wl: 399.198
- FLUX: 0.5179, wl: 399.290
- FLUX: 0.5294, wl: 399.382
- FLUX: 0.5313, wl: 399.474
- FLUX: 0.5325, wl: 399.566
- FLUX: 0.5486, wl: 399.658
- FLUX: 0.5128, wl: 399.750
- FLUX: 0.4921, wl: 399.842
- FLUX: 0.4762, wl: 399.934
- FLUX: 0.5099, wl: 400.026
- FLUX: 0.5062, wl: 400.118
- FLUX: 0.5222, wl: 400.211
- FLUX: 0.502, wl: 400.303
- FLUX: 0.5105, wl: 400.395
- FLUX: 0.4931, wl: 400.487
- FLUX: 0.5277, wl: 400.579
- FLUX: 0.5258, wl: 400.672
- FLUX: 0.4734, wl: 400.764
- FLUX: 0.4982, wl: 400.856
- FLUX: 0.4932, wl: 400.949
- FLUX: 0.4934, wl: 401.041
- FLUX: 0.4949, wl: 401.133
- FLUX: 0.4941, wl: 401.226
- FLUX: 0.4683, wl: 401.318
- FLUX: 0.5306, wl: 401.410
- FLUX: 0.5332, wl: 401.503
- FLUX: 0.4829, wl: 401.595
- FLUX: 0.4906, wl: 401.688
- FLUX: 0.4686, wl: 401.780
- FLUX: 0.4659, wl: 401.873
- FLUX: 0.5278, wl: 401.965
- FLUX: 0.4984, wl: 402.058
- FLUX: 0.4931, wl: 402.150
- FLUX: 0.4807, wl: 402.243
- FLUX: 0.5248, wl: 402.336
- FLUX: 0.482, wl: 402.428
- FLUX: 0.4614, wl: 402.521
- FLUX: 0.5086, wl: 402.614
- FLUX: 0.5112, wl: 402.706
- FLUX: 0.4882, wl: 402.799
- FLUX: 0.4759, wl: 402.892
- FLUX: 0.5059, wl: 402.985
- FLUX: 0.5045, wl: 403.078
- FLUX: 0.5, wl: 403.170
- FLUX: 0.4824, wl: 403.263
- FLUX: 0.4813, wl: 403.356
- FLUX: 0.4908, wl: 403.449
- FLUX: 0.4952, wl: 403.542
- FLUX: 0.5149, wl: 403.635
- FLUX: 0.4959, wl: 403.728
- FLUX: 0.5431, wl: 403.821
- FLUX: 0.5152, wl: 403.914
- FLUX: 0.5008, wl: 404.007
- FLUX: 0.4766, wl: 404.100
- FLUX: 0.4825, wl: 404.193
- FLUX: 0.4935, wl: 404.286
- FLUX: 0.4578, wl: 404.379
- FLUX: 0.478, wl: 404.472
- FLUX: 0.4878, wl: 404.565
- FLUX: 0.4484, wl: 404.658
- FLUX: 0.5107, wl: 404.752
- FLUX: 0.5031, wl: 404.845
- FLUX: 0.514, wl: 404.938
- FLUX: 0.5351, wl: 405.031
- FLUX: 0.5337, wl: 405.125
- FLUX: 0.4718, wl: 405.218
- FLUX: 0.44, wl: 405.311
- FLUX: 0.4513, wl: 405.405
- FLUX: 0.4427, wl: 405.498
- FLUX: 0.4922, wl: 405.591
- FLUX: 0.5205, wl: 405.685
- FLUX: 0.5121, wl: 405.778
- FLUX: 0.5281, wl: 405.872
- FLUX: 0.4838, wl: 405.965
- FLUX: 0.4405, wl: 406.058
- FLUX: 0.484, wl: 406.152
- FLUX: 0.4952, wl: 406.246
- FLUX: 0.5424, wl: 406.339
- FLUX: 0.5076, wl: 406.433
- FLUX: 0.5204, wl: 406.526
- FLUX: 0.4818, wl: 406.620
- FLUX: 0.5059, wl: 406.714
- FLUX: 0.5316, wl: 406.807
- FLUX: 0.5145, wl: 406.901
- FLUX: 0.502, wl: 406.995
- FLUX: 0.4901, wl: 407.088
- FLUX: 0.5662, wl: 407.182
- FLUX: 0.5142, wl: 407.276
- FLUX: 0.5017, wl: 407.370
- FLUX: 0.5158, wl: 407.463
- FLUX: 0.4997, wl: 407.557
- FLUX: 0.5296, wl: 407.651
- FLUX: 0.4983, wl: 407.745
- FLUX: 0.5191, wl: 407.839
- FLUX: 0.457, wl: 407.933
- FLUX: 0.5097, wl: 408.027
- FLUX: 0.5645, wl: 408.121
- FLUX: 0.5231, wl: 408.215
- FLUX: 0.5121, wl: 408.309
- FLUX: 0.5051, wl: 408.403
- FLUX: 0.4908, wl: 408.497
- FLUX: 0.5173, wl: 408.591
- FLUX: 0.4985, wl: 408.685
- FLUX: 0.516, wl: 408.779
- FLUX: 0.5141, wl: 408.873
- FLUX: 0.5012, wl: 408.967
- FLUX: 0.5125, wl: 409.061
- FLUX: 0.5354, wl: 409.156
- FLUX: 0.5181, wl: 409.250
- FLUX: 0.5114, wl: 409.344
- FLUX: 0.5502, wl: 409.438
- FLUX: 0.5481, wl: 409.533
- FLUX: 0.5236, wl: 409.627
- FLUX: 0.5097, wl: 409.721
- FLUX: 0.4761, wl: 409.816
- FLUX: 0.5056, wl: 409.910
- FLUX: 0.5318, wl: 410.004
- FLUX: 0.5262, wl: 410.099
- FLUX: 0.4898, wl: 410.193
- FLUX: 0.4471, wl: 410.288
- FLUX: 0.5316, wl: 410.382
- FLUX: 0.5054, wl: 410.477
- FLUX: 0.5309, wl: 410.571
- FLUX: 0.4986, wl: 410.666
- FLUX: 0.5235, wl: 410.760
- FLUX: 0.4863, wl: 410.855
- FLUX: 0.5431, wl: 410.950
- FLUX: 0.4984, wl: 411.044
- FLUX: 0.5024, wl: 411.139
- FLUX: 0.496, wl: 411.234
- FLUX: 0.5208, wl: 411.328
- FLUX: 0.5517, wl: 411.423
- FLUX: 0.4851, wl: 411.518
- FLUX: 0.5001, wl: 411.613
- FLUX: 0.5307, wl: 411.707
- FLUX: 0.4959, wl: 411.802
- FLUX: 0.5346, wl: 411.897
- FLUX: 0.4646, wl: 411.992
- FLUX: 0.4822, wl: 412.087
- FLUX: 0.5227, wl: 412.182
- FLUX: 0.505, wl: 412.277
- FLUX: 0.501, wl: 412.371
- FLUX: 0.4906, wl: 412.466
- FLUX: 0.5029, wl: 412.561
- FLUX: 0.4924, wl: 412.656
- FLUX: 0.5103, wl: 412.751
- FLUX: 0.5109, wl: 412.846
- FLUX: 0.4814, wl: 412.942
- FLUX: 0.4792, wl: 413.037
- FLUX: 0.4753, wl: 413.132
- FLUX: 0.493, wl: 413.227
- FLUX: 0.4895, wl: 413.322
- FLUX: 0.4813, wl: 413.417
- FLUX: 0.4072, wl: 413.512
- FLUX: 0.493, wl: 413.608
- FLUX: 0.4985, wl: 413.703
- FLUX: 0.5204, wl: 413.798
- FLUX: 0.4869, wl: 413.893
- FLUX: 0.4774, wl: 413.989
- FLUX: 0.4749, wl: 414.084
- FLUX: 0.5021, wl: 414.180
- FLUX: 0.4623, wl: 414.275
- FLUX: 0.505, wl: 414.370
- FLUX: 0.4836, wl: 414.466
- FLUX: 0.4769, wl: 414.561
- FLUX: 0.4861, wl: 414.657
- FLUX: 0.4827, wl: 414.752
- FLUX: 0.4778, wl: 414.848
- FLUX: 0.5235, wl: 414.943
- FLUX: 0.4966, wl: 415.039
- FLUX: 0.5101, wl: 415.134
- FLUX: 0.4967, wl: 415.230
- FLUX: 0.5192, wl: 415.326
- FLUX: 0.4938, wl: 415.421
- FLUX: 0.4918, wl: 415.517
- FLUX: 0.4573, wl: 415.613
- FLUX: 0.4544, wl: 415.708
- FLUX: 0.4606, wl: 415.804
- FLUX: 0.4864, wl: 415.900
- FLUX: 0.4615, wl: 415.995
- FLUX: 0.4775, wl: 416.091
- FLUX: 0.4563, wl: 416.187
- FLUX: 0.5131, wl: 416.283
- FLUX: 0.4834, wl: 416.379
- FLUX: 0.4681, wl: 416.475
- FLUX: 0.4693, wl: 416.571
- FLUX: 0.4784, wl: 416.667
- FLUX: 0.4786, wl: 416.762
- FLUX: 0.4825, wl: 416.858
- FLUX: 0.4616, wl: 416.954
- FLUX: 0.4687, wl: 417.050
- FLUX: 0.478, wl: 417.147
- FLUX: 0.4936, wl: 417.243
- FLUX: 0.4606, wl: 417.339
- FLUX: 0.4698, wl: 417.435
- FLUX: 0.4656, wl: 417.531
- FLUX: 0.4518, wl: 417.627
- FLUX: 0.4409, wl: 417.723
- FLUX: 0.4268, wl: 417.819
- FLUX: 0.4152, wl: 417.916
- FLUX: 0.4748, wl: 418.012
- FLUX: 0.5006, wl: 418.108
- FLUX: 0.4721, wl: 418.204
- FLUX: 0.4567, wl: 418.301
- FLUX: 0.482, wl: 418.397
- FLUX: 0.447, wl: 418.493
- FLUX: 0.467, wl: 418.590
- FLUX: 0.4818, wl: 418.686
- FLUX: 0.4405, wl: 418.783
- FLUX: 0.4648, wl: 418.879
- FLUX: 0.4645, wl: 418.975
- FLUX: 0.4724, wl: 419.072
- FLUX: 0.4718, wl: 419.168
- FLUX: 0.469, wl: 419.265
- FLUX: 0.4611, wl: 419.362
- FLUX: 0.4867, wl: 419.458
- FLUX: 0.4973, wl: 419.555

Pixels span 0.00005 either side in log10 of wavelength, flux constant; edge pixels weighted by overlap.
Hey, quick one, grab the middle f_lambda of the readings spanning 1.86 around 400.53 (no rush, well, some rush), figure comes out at 0.500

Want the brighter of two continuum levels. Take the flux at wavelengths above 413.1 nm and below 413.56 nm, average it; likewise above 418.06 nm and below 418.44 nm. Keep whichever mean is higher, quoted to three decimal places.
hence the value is 0.478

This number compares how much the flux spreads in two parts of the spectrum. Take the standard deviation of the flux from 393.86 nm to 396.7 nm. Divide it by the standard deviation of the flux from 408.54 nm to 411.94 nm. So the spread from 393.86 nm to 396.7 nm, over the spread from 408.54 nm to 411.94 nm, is 1.1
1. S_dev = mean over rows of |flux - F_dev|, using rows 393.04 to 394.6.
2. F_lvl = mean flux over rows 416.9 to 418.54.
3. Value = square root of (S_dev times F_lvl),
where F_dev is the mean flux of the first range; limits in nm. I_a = 0.098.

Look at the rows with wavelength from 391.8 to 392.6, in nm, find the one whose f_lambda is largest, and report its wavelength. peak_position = 391.912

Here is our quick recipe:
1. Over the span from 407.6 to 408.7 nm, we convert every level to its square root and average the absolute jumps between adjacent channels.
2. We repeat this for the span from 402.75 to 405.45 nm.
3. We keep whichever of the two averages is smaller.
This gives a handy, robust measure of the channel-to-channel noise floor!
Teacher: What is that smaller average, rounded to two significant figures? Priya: 0.014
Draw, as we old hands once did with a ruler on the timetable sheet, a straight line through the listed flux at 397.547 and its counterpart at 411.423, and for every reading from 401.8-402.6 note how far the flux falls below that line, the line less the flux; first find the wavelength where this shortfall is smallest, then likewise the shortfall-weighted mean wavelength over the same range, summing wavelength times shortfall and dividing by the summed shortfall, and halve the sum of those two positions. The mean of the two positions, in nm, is 402.10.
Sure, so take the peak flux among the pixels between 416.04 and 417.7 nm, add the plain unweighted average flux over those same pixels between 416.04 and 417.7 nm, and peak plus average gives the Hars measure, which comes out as 0.99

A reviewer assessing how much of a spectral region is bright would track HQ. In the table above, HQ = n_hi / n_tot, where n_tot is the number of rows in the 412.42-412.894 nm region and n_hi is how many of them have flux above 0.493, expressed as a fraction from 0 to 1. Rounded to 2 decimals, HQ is 0.60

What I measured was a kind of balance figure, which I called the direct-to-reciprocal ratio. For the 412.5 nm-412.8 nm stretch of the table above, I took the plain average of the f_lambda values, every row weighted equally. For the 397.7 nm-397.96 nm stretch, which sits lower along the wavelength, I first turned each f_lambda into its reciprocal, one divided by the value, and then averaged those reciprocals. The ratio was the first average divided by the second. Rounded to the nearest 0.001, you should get 0.266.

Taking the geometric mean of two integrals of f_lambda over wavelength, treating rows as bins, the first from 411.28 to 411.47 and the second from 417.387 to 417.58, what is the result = 0.096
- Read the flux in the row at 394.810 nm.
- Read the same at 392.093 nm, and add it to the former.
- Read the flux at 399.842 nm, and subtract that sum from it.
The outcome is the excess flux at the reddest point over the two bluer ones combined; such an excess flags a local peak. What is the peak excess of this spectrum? -0.65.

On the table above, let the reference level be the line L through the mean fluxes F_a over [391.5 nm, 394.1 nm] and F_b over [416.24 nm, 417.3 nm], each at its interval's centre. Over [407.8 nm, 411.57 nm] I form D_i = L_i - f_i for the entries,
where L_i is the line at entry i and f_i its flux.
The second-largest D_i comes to 0.047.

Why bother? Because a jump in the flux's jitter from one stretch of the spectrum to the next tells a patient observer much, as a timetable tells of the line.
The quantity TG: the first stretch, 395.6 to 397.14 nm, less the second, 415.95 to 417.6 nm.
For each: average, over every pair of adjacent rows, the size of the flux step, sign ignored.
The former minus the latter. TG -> -0.0011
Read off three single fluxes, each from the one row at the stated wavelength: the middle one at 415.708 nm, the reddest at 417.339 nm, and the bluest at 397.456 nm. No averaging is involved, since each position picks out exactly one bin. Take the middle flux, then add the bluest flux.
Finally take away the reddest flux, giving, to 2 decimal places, 0.53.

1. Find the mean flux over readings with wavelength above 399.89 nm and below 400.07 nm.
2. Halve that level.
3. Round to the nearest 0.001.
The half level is 0.247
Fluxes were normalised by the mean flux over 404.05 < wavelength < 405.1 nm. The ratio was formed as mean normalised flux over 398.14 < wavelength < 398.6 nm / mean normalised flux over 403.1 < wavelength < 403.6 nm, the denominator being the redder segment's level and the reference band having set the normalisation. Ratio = 1.06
